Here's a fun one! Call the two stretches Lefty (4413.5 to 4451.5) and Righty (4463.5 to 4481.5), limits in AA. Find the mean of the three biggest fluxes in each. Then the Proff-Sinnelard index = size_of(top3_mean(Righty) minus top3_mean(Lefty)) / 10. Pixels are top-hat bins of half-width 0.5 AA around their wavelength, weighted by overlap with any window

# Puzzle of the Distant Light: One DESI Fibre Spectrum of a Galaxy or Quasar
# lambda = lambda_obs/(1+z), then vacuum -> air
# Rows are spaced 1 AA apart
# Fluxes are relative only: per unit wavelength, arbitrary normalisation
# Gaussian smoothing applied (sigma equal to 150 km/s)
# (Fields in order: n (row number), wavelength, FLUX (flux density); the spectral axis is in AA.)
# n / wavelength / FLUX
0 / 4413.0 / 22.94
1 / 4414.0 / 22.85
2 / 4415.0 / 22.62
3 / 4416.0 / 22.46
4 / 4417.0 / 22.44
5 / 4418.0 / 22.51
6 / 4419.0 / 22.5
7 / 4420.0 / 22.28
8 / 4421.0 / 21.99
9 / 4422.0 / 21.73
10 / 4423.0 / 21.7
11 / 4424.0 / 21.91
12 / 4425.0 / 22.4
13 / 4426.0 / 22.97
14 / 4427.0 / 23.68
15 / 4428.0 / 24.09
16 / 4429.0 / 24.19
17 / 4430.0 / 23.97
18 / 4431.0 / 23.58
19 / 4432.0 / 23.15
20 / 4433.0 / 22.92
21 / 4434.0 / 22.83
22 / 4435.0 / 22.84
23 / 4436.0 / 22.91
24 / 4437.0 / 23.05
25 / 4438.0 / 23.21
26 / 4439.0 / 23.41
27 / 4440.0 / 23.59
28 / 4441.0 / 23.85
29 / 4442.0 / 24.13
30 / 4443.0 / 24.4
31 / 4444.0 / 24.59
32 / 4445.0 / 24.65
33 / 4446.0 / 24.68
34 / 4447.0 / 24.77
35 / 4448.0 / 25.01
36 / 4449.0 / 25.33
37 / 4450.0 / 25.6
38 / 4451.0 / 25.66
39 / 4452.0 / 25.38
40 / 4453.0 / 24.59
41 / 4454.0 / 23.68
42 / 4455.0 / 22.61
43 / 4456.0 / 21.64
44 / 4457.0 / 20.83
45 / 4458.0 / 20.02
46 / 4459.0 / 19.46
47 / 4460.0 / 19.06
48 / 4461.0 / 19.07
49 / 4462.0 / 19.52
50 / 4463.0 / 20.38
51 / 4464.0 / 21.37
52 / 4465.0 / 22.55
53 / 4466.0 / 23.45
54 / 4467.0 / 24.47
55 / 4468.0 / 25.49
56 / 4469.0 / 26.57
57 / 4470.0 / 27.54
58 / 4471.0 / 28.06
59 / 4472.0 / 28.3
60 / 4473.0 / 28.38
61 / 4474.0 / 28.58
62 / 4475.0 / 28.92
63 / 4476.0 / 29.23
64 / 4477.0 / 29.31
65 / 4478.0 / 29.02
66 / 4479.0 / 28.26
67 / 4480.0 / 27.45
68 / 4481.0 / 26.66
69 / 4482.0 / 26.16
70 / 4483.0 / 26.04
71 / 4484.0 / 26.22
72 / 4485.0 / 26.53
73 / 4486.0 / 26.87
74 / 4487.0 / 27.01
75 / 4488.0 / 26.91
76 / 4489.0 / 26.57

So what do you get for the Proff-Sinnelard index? 0.37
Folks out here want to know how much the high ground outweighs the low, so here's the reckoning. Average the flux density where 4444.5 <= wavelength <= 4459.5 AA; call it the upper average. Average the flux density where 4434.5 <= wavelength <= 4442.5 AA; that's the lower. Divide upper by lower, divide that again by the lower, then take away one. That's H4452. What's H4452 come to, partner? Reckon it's -0.9568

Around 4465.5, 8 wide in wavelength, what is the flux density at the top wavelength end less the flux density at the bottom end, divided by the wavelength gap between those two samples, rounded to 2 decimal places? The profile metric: 1.01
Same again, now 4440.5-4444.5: 0.25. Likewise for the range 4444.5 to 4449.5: 0.17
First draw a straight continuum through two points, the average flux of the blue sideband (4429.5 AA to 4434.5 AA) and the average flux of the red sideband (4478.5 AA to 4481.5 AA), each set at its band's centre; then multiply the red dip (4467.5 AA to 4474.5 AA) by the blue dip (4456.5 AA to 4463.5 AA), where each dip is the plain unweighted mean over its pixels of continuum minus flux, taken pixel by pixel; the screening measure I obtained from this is -5.3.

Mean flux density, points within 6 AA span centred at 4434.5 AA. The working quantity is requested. 23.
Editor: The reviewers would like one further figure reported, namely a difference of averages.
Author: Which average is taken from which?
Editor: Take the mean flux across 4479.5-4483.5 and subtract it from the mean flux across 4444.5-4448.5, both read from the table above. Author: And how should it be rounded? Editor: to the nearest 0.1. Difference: -1.8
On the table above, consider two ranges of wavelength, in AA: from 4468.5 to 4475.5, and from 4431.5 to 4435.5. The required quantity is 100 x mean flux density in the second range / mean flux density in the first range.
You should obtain 82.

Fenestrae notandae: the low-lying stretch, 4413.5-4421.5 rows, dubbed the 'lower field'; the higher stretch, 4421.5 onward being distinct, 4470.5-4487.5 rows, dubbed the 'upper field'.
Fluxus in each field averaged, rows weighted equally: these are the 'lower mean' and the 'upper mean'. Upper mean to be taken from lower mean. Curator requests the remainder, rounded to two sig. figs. -5.2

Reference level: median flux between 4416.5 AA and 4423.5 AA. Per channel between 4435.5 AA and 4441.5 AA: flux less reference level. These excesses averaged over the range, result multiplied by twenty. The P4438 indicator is 21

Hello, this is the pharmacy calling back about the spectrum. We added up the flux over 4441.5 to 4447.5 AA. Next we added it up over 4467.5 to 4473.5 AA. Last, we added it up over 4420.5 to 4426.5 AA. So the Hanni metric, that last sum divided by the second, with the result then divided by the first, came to 0.0055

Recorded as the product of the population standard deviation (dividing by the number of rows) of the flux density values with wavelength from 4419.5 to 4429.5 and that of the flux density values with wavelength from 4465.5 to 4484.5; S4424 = 1.5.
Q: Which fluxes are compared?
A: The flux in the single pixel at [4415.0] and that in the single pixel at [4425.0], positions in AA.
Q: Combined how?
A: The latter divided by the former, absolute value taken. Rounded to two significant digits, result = 0.99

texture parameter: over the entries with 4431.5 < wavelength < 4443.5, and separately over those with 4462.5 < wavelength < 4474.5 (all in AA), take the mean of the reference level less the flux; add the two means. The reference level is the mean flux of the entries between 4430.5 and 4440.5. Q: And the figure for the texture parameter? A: -2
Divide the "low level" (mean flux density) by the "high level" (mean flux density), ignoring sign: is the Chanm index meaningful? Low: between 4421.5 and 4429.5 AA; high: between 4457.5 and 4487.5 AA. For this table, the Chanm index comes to 0.90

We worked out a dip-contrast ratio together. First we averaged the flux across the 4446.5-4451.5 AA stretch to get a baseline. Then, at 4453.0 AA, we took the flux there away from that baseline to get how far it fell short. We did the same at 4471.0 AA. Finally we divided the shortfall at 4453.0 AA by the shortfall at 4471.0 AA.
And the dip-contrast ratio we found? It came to -0.2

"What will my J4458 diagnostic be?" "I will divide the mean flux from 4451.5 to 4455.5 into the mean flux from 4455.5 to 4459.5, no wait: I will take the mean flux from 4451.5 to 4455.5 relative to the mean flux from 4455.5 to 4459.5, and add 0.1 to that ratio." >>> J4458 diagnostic 1.27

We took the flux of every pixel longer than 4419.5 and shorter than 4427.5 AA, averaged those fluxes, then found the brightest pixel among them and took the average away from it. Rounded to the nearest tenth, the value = 1.3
